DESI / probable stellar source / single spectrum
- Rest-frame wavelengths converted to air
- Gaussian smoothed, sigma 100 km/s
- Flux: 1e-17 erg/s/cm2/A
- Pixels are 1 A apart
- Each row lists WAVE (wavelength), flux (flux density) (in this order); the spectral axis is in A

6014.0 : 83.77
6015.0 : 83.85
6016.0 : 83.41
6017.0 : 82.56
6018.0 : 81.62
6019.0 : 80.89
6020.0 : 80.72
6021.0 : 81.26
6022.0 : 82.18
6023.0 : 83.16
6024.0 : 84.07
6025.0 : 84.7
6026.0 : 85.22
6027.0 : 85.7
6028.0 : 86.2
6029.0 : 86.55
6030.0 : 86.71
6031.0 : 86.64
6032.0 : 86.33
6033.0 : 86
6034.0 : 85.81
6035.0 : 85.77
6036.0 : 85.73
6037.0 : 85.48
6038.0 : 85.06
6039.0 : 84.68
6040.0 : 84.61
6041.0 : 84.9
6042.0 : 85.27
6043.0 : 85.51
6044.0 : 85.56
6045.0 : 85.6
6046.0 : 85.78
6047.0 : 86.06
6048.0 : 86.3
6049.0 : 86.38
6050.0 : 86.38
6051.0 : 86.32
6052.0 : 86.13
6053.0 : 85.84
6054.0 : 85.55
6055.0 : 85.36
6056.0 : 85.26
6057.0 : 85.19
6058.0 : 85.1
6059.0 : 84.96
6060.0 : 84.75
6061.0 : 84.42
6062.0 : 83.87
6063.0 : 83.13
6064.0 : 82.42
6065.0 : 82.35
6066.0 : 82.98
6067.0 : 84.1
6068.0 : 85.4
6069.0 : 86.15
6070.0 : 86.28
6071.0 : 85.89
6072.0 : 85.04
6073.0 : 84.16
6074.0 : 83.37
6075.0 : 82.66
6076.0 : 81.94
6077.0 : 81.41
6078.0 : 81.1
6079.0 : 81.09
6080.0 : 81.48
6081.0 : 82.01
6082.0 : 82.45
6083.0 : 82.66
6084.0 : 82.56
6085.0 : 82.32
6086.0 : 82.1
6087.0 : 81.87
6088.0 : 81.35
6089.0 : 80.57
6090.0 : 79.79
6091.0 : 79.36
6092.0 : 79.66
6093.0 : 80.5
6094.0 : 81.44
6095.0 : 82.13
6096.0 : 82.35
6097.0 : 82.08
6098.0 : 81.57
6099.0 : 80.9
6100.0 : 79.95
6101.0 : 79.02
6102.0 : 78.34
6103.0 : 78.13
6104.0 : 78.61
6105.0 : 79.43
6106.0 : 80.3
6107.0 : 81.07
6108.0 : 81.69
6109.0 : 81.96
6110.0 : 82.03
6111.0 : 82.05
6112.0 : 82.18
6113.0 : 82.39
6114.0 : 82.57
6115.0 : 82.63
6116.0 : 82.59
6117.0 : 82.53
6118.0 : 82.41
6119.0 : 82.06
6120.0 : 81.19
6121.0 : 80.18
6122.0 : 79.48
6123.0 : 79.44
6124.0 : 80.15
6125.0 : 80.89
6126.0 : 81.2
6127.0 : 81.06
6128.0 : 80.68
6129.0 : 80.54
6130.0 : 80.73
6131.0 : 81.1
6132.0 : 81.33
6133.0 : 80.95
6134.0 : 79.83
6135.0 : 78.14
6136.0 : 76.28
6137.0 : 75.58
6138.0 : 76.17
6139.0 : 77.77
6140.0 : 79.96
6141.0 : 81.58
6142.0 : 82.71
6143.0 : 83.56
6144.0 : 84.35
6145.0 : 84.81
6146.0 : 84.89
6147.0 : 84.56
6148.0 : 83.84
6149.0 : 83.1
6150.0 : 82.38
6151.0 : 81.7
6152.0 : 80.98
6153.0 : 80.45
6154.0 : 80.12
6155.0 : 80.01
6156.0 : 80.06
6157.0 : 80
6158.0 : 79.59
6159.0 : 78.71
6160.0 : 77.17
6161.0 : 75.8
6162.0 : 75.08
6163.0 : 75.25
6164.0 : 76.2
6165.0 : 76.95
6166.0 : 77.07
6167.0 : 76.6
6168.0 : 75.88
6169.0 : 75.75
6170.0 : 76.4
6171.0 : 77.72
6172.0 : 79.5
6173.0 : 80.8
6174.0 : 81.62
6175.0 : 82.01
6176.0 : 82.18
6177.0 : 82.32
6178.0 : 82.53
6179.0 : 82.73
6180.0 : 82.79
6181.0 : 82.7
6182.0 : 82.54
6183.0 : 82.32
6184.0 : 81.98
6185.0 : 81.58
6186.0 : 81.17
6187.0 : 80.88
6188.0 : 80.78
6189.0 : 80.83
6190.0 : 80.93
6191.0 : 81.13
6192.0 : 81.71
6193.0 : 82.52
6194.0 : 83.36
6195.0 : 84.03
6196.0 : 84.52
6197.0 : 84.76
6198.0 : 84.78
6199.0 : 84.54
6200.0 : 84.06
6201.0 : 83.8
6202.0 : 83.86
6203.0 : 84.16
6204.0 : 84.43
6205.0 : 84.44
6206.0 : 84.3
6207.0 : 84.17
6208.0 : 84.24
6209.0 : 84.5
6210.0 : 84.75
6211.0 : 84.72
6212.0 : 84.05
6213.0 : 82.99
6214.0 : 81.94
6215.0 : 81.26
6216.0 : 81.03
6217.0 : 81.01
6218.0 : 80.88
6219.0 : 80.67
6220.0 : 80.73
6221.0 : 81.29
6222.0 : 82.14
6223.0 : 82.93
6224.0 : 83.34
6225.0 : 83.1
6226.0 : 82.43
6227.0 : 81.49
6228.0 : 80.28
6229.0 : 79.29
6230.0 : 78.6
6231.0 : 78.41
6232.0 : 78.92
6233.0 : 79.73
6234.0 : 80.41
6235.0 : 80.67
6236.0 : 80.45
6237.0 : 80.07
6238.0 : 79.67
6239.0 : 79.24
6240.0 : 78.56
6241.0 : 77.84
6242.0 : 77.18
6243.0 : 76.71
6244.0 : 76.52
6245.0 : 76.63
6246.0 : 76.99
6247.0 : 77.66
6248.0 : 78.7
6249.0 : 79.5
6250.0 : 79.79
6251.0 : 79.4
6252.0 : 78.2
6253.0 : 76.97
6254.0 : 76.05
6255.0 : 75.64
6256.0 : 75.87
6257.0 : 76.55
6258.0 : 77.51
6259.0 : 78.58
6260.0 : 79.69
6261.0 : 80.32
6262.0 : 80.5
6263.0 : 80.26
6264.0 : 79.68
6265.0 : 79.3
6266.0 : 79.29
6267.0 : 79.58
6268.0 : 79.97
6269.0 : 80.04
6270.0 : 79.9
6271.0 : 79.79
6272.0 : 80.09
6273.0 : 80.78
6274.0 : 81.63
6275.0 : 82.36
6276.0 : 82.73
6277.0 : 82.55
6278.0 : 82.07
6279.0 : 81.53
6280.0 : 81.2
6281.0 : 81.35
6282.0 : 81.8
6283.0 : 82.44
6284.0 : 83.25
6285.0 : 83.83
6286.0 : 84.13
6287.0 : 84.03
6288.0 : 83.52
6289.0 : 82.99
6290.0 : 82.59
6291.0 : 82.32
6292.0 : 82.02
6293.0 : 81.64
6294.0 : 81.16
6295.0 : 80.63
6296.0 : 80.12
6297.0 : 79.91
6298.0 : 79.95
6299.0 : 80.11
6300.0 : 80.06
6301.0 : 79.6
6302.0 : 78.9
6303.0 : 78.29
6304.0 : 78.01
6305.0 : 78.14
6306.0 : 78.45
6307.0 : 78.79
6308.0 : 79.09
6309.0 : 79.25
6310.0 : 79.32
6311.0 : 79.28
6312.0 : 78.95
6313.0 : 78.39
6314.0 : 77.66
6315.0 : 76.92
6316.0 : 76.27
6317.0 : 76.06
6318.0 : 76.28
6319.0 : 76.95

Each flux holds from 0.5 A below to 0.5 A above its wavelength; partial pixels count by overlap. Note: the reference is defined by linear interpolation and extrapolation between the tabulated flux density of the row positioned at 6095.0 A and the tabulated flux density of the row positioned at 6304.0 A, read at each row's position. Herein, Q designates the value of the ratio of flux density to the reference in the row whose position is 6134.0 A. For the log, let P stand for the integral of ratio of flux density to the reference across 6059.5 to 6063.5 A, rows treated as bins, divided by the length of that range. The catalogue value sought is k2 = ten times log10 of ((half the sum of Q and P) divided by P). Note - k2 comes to -0.07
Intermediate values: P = 1.02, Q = 0.98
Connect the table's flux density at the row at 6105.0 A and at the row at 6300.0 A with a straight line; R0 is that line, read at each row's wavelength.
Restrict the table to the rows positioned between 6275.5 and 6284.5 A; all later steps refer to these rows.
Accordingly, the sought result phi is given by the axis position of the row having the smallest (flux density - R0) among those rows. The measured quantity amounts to 6280.0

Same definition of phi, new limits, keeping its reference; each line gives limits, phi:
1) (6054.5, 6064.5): 6064.0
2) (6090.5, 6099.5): 6091.0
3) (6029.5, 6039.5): 6039.0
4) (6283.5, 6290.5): 6290.0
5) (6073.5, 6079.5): 6079.0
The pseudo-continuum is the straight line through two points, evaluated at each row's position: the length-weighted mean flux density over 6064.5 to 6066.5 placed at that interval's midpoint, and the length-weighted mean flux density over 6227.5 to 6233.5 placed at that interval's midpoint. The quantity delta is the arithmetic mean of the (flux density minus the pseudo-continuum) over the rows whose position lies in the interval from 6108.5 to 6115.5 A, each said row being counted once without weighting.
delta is 0.6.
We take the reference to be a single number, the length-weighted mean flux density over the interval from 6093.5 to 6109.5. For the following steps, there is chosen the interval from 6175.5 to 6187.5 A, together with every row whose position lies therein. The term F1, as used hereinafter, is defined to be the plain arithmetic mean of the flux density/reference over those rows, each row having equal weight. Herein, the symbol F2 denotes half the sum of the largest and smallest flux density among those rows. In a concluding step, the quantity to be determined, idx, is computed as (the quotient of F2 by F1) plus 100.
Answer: 180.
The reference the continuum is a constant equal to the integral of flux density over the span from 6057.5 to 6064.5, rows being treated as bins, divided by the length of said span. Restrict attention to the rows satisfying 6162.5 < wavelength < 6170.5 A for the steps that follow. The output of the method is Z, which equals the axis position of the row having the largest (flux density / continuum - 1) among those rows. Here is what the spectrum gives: 6166.0 A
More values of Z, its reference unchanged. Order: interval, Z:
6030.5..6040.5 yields 6031.0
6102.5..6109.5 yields 6109.0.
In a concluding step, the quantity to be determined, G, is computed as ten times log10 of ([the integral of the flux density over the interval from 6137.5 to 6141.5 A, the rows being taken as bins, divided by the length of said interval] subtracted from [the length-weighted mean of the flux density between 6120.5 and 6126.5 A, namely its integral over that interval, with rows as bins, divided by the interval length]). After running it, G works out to 1.3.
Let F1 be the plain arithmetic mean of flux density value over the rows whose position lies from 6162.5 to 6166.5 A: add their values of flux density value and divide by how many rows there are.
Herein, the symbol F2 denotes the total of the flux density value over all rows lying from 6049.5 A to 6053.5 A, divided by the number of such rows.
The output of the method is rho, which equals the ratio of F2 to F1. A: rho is 1.13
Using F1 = 76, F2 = 86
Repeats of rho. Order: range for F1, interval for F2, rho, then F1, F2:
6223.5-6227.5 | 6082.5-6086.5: 1.00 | 83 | 82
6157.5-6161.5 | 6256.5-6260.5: 1.00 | 78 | 78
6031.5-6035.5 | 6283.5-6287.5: 0.97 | 86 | 84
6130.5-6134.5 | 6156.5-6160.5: 0.98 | 81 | 79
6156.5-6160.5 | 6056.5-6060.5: 1.08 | 79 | 85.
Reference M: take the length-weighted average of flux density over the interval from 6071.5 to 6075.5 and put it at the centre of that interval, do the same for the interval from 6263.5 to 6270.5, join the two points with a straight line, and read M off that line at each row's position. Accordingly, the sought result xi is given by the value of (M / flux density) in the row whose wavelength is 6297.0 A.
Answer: 0.99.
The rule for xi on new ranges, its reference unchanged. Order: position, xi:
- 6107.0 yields 1.02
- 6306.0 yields 1.01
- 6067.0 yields 1.00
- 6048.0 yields 0.98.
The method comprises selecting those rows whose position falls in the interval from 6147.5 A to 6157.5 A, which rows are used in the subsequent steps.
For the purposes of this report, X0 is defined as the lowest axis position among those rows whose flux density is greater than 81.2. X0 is 6148.0 A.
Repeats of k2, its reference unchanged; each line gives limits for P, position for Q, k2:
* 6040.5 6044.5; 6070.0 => 0.04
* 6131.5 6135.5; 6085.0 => 0.04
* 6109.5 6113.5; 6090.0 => -0.07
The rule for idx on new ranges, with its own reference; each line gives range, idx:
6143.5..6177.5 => 181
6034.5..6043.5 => 181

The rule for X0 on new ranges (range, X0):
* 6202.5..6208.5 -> 6203.0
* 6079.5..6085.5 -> 6080.0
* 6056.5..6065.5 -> 6057.0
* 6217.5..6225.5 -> 6221.0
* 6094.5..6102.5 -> 6095.0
